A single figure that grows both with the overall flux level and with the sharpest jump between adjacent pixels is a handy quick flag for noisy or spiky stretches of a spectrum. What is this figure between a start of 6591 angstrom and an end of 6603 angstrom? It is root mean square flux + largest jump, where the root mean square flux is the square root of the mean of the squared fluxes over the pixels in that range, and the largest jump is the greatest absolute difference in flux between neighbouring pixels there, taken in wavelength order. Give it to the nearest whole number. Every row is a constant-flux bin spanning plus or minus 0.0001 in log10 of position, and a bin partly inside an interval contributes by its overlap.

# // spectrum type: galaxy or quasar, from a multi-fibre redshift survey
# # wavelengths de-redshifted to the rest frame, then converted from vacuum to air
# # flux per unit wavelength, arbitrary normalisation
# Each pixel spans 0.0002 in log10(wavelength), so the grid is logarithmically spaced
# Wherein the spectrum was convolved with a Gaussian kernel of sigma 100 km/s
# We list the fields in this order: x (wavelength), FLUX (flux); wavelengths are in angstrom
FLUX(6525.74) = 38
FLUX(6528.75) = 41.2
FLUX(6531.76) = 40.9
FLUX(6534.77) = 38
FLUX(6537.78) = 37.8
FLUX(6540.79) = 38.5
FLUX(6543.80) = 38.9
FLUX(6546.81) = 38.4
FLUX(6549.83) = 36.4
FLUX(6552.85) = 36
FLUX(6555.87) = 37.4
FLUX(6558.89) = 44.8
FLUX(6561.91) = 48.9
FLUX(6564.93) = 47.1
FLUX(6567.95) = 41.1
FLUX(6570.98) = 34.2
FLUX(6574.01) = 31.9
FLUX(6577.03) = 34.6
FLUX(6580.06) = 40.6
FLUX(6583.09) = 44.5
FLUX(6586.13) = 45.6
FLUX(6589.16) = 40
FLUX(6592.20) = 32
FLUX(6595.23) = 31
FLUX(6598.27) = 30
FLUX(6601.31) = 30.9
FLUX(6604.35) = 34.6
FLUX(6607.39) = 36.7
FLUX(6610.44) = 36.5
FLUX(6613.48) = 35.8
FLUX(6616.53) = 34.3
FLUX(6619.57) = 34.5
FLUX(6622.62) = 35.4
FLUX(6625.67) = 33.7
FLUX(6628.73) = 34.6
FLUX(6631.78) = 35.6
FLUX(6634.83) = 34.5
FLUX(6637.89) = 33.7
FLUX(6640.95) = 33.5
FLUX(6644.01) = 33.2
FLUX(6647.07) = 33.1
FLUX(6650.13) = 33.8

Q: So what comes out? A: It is 32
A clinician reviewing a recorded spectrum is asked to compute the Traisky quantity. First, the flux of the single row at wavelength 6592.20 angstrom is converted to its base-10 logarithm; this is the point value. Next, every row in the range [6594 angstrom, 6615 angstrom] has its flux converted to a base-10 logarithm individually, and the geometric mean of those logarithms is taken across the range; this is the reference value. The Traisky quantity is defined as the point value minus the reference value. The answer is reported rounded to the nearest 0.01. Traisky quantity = -0.02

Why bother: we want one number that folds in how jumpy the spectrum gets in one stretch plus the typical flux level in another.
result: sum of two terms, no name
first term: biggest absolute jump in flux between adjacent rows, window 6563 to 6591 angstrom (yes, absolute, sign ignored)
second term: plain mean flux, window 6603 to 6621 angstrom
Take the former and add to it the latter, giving 42.3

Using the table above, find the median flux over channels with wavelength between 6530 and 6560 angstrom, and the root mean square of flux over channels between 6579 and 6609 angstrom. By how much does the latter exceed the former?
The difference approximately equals -1.2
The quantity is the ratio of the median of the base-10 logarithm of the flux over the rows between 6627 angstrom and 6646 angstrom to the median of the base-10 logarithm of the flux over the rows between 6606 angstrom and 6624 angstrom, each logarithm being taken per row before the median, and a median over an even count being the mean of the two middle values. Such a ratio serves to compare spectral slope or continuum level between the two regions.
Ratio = 0.99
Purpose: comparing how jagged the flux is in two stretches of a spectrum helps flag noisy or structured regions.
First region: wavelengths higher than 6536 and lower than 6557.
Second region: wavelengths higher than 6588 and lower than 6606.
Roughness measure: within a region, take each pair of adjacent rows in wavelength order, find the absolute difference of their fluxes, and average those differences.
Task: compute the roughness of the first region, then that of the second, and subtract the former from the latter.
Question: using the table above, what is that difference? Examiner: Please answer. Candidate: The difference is 2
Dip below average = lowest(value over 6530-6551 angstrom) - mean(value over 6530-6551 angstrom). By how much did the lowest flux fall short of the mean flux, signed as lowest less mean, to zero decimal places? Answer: -2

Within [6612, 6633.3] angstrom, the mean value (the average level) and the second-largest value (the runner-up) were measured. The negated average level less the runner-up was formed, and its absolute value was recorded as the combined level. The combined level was 70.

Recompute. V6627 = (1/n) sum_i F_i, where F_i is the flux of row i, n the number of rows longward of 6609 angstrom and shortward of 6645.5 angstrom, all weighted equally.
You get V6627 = 35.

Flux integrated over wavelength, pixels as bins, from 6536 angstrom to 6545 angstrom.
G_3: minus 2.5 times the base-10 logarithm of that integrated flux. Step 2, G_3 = -6.35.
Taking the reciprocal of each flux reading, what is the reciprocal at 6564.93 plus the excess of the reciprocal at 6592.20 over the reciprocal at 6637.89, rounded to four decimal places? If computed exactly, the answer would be 0.0228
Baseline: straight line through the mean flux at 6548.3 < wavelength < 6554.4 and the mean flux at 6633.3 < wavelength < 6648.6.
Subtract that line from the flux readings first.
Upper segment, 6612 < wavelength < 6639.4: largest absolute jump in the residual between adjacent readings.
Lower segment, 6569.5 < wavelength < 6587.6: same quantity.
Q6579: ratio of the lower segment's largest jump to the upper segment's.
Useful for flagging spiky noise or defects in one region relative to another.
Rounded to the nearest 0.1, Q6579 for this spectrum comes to 3.8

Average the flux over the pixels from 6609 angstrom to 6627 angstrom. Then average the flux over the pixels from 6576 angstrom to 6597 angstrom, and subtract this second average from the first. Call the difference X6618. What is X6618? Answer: -3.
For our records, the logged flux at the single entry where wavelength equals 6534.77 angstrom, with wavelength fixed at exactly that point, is 38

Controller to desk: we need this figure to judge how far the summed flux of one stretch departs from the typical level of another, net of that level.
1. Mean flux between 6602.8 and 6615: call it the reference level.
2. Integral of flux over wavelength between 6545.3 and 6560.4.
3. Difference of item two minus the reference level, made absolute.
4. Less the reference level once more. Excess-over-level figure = 511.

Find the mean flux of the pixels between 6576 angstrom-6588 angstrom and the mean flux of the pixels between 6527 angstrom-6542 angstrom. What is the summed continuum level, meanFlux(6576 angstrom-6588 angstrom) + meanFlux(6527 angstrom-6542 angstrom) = 81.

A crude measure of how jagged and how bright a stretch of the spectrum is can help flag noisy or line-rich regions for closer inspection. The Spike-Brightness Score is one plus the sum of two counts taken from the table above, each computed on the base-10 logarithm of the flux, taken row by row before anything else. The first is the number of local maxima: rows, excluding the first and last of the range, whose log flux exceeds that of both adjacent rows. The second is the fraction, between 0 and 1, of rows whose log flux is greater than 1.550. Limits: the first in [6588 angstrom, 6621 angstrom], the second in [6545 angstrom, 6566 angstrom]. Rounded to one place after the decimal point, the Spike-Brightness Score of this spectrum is 3.0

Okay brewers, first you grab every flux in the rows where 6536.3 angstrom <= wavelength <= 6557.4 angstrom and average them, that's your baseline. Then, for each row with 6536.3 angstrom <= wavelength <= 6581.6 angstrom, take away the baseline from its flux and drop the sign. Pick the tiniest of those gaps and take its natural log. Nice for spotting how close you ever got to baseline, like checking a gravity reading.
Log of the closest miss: -1.8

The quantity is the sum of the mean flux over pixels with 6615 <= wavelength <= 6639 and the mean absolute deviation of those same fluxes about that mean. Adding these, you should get 35.0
